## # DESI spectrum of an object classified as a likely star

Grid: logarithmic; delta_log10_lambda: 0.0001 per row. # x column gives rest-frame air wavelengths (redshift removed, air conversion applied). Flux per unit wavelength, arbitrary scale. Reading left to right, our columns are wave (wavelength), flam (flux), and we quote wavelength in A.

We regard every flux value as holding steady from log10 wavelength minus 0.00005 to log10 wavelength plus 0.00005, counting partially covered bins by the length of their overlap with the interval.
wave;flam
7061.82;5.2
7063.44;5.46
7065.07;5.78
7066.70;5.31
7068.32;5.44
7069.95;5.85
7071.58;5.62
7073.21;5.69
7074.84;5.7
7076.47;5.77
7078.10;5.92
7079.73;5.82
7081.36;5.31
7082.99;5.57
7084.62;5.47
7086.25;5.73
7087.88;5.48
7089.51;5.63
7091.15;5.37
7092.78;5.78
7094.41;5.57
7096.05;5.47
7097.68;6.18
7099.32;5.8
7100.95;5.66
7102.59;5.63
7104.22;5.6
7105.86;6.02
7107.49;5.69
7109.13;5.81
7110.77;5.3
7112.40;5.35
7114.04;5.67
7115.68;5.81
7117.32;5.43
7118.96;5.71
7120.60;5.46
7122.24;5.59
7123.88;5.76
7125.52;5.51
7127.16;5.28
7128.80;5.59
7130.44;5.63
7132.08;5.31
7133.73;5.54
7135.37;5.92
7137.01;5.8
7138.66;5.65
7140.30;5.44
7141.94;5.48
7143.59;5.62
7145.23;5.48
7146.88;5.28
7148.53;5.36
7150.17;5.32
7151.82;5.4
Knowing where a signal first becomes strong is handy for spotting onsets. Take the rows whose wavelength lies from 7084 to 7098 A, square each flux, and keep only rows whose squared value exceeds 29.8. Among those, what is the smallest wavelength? 7084.62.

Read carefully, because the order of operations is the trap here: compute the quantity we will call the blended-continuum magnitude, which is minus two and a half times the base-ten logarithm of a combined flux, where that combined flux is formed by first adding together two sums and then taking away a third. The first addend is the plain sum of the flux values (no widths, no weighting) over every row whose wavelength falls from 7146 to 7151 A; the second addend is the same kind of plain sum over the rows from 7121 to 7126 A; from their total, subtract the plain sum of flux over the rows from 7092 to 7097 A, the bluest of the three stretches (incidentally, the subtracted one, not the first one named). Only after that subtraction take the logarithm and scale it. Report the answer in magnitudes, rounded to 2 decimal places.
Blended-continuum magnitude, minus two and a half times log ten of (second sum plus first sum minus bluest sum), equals -3.01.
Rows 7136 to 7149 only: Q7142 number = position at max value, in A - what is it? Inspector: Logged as 7137.01 A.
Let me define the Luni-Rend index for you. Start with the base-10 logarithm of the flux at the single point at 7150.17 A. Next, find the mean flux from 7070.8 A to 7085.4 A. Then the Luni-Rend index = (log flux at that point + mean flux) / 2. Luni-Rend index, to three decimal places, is 3.189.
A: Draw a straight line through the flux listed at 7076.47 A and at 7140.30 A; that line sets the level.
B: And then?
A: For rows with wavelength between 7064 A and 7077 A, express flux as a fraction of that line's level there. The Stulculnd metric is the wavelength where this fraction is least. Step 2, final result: 7066.70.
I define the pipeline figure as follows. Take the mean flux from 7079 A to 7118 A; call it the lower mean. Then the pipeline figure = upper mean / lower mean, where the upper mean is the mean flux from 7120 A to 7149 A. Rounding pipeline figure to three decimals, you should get 0.984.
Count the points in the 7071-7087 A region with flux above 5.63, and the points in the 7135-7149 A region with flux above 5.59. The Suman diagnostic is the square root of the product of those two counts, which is 4.9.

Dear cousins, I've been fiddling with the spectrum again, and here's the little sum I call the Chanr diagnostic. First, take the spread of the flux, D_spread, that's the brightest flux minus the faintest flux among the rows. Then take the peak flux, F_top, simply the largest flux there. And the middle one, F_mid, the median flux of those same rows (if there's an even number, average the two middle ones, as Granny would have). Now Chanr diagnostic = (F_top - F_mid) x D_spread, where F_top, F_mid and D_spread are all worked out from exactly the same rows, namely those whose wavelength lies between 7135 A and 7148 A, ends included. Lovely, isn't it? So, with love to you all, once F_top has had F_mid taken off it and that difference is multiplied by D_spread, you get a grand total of 0.24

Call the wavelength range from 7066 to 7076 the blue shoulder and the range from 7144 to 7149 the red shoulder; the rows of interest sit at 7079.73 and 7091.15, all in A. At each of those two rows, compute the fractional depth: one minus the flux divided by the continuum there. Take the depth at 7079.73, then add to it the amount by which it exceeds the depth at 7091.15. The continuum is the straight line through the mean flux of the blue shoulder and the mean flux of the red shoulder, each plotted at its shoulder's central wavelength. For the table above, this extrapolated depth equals -0.12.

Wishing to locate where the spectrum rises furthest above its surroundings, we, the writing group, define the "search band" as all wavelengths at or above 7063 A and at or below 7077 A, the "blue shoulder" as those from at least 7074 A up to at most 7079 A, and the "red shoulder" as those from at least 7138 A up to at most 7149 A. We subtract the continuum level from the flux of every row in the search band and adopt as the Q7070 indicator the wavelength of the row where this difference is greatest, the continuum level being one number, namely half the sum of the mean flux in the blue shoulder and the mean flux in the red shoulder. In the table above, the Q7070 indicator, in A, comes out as 7069.95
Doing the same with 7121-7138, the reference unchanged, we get 7135.37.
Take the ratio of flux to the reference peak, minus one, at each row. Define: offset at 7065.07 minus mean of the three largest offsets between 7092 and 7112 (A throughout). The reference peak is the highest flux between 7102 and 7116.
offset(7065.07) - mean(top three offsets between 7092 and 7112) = -0.037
